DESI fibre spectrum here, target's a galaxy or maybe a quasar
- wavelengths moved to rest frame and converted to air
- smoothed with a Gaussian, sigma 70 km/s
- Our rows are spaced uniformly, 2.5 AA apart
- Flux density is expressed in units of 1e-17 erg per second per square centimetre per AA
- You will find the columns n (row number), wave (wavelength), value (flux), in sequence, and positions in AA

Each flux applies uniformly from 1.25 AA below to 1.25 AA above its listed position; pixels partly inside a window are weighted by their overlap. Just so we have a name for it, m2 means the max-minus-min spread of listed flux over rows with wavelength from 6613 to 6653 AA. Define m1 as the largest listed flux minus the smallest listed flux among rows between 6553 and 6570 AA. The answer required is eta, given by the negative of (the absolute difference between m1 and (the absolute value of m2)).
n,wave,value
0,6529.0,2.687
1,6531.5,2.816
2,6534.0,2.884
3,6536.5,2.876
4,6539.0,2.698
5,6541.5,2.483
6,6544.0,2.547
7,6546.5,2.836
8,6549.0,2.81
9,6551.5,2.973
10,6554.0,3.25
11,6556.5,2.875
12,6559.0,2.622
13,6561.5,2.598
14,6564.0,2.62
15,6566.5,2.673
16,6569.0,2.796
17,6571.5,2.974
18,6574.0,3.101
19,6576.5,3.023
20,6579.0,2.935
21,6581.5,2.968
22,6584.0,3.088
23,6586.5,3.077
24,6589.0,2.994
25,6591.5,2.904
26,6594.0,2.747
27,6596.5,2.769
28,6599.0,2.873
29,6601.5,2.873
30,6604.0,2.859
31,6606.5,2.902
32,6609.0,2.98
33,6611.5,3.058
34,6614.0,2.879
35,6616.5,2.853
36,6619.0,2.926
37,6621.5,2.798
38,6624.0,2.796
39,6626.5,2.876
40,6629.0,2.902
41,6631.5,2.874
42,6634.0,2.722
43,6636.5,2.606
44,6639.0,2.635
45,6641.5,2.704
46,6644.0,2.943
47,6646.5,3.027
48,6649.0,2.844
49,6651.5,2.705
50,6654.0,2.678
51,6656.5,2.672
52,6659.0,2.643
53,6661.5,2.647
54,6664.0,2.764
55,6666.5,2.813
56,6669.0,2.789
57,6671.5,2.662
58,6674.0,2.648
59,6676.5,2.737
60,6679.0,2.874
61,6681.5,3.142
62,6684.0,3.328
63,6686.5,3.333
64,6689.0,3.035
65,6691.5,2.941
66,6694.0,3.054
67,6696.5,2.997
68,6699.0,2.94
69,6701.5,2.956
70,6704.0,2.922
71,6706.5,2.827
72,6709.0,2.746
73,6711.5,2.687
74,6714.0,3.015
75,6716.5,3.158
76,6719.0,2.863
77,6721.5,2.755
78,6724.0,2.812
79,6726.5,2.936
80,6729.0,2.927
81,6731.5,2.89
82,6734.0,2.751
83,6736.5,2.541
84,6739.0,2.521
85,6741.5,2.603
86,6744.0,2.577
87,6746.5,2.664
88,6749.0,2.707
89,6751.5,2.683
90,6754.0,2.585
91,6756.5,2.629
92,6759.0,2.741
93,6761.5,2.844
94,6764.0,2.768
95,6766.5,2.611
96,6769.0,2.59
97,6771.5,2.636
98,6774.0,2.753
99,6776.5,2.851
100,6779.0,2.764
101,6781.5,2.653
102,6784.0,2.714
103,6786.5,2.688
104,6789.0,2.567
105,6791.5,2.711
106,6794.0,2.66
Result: -0.23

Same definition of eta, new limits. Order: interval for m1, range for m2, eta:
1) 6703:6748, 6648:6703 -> -0.05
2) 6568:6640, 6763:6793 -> -0.21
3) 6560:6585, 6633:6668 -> -0.08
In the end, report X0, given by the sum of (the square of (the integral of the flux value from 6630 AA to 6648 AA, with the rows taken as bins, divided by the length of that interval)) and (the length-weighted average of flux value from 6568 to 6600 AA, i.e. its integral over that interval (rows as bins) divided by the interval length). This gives 10.7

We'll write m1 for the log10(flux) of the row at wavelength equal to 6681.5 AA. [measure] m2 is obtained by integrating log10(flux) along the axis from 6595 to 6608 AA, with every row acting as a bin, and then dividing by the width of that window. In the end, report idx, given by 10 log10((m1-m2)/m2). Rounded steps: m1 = 0.497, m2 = 0.456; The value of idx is -10.4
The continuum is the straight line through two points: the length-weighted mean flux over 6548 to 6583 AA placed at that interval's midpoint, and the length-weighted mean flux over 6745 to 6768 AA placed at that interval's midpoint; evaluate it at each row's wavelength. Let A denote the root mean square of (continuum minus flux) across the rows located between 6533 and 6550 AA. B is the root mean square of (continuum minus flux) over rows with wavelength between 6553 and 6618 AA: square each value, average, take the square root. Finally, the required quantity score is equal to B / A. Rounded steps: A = 0.222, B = 0.17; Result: 0.8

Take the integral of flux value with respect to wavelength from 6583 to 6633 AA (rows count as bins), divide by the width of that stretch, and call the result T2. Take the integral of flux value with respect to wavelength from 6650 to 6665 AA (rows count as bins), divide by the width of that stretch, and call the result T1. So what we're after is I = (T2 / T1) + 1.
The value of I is 2.08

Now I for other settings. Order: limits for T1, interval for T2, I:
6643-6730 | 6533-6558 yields 1.98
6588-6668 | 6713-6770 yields 1.97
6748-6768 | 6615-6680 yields 2.03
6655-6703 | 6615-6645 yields 1.97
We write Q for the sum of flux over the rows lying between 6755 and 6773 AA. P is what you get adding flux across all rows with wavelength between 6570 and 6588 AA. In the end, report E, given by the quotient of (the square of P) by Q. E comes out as 23.8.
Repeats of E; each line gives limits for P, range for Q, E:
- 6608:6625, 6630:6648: 21.1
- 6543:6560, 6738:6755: 21.6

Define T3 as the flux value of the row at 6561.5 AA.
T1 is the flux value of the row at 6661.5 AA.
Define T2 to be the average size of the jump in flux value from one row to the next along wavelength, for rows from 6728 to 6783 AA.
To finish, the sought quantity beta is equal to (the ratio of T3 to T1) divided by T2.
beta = 11.9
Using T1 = 2.647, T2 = 0.083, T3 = 2.598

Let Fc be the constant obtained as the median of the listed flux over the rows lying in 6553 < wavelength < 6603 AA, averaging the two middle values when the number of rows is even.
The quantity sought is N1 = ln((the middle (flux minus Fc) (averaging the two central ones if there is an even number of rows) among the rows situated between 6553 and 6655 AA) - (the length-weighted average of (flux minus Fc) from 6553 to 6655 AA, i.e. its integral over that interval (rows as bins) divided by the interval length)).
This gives -4.4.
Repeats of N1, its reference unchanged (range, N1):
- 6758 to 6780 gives -3.7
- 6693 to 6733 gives -3.9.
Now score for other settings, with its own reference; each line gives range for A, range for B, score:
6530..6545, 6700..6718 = 0.9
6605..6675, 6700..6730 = 1.7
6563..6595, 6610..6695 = 1.2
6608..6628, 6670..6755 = 2.1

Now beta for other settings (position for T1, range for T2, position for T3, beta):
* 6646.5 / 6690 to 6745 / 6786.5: 8.9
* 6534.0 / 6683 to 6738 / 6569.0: 8.6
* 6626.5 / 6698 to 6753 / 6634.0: 9.9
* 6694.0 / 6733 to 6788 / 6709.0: 11.5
